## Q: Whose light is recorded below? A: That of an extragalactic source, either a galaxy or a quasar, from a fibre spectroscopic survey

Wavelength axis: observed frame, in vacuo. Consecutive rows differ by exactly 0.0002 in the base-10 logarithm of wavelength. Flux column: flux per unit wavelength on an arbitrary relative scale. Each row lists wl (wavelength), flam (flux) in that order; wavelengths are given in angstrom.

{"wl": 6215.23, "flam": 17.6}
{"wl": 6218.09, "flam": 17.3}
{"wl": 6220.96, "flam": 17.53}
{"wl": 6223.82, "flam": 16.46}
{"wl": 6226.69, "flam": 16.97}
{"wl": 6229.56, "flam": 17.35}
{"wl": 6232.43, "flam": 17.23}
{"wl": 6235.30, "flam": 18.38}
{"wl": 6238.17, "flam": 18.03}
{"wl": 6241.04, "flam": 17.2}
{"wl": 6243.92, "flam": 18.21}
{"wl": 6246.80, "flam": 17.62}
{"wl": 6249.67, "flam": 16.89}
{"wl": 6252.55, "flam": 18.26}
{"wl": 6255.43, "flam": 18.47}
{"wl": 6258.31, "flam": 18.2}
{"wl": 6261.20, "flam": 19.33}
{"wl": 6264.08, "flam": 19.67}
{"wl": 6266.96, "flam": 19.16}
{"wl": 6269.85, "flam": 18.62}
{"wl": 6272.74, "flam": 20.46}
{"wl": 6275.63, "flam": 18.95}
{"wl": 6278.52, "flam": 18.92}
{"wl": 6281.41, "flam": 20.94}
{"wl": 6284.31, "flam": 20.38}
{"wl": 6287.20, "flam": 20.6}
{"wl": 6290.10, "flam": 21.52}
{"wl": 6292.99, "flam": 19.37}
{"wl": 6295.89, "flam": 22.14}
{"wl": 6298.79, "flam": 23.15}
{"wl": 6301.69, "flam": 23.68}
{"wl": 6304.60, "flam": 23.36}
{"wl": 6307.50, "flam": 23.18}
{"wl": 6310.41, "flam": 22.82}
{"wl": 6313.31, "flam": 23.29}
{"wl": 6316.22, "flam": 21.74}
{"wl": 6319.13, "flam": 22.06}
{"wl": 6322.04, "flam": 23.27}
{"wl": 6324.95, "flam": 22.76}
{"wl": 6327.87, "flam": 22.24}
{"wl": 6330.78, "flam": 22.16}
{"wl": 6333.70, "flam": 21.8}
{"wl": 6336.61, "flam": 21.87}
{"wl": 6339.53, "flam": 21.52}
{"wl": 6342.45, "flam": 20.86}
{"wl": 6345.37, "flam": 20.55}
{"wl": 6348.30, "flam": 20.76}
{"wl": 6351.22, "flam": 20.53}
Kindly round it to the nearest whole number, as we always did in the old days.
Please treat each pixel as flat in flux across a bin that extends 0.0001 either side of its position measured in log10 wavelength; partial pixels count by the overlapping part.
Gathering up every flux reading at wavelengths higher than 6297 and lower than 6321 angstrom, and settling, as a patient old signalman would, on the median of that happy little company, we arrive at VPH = 23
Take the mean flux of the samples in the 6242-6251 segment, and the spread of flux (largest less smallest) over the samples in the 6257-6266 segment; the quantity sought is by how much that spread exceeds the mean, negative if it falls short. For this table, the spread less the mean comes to -16.1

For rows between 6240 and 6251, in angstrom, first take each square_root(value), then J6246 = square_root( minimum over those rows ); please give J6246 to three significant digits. 2.03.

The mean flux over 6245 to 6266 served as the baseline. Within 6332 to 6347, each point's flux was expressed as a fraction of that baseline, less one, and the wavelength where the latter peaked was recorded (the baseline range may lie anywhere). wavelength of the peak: 6336.61 angstrom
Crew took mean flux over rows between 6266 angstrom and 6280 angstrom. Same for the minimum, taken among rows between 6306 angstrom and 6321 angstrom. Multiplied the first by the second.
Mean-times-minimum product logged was 418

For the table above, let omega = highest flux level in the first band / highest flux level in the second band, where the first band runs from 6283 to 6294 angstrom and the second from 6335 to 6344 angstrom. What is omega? 0.98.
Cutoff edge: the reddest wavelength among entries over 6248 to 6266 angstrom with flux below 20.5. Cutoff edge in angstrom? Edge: 6264.08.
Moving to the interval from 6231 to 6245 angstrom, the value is 6243.92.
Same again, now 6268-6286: 6284.31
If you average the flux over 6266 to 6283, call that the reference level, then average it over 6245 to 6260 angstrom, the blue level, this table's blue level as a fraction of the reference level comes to 0.92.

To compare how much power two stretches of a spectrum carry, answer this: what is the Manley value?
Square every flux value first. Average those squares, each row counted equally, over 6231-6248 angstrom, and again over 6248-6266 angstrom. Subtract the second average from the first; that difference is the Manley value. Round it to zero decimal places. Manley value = -26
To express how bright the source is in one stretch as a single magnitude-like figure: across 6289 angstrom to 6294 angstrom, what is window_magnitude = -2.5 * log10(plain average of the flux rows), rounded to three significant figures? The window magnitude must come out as -3.28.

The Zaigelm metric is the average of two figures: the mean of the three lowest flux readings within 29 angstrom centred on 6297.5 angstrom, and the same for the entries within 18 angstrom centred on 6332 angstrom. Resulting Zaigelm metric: 20.9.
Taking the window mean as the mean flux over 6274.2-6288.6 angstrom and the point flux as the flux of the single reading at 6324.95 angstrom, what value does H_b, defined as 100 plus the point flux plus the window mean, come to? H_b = 143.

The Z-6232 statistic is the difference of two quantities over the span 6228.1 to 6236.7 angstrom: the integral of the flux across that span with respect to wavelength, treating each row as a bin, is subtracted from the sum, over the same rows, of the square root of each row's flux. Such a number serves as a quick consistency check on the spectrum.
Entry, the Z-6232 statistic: -139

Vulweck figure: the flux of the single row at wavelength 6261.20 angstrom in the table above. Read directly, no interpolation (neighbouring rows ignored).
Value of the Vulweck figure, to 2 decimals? 19.33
